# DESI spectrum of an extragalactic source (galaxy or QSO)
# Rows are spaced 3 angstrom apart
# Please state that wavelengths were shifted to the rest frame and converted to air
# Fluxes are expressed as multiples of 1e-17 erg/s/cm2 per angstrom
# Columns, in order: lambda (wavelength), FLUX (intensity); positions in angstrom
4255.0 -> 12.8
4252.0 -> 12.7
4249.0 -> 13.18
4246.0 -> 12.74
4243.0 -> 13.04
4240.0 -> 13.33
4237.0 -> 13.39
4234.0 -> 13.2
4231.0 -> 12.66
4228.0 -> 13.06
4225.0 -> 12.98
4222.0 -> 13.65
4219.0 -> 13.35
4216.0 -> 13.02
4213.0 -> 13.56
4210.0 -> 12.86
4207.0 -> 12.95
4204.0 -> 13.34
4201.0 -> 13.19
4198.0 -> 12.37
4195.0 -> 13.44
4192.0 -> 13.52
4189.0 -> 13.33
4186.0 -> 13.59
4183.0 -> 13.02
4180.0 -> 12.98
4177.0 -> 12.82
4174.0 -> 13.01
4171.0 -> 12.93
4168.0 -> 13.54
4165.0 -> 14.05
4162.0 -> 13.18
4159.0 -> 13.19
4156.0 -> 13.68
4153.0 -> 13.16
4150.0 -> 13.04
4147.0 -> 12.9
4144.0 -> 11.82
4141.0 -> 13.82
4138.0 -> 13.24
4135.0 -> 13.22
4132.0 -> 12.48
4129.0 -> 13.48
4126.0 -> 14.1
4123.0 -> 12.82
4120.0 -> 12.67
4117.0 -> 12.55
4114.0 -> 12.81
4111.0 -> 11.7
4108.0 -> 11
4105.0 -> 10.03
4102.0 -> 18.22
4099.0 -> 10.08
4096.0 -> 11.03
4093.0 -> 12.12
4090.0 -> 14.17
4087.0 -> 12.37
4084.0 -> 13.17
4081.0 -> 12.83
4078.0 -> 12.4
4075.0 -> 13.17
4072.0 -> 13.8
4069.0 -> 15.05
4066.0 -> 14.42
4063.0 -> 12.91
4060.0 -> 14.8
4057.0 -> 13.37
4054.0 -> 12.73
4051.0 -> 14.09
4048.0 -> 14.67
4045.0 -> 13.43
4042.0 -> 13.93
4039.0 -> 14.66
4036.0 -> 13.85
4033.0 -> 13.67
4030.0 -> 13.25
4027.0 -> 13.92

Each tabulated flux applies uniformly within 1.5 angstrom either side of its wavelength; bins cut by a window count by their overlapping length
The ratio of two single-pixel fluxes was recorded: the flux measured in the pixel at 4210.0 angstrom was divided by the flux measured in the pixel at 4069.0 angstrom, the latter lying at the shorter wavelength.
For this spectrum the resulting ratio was 0.85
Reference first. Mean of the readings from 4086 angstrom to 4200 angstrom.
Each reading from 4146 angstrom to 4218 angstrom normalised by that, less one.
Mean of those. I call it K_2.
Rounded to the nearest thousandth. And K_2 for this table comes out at 0.020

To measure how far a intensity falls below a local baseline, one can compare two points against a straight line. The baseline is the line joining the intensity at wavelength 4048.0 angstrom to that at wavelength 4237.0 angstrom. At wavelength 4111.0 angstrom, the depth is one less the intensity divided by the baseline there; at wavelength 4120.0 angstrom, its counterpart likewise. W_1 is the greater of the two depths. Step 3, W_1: 0.18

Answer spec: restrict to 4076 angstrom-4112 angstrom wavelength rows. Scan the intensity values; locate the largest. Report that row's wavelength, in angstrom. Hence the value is 4102.0 angstrom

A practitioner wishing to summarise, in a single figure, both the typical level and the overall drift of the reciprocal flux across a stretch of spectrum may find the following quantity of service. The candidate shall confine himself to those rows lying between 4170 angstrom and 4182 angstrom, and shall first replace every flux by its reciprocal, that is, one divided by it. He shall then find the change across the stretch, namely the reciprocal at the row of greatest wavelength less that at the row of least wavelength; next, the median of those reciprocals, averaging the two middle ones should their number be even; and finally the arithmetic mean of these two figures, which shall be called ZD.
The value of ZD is 0.038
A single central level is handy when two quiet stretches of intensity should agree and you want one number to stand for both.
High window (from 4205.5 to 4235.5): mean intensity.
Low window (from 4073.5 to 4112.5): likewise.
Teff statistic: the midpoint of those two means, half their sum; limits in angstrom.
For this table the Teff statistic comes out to 12.8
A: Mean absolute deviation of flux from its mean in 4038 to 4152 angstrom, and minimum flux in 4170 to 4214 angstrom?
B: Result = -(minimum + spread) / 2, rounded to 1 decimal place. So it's -6.7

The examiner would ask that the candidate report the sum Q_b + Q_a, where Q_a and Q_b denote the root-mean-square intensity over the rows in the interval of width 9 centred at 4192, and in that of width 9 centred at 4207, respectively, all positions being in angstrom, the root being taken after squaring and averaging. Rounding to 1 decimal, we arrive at 26.5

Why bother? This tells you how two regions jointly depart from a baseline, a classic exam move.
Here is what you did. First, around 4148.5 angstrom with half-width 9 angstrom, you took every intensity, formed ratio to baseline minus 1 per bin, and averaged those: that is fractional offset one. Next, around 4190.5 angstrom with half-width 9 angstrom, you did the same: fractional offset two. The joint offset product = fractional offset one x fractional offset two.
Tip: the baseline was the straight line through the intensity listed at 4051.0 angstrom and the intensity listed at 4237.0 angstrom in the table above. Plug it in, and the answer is 0.0012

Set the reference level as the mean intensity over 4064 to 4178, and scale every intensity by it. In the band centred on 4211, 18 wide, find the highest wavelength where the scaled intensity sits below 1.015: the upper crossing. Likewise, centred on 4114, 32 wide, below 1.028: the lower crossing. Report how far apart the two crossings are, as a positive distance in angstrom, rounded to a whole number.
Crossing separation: 93 angstrom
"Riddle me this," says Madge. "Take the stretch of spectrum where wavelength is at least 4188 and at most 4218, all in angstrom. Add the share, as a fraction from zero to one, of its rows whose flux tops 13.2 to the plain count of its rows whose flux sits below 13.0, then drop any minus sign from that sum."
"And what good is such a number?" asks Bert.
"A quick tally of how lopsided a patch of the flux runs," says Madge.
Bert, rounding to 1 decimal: 3.5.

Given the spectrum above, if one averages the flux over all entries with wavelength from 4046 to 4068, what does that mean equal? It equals 13.9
